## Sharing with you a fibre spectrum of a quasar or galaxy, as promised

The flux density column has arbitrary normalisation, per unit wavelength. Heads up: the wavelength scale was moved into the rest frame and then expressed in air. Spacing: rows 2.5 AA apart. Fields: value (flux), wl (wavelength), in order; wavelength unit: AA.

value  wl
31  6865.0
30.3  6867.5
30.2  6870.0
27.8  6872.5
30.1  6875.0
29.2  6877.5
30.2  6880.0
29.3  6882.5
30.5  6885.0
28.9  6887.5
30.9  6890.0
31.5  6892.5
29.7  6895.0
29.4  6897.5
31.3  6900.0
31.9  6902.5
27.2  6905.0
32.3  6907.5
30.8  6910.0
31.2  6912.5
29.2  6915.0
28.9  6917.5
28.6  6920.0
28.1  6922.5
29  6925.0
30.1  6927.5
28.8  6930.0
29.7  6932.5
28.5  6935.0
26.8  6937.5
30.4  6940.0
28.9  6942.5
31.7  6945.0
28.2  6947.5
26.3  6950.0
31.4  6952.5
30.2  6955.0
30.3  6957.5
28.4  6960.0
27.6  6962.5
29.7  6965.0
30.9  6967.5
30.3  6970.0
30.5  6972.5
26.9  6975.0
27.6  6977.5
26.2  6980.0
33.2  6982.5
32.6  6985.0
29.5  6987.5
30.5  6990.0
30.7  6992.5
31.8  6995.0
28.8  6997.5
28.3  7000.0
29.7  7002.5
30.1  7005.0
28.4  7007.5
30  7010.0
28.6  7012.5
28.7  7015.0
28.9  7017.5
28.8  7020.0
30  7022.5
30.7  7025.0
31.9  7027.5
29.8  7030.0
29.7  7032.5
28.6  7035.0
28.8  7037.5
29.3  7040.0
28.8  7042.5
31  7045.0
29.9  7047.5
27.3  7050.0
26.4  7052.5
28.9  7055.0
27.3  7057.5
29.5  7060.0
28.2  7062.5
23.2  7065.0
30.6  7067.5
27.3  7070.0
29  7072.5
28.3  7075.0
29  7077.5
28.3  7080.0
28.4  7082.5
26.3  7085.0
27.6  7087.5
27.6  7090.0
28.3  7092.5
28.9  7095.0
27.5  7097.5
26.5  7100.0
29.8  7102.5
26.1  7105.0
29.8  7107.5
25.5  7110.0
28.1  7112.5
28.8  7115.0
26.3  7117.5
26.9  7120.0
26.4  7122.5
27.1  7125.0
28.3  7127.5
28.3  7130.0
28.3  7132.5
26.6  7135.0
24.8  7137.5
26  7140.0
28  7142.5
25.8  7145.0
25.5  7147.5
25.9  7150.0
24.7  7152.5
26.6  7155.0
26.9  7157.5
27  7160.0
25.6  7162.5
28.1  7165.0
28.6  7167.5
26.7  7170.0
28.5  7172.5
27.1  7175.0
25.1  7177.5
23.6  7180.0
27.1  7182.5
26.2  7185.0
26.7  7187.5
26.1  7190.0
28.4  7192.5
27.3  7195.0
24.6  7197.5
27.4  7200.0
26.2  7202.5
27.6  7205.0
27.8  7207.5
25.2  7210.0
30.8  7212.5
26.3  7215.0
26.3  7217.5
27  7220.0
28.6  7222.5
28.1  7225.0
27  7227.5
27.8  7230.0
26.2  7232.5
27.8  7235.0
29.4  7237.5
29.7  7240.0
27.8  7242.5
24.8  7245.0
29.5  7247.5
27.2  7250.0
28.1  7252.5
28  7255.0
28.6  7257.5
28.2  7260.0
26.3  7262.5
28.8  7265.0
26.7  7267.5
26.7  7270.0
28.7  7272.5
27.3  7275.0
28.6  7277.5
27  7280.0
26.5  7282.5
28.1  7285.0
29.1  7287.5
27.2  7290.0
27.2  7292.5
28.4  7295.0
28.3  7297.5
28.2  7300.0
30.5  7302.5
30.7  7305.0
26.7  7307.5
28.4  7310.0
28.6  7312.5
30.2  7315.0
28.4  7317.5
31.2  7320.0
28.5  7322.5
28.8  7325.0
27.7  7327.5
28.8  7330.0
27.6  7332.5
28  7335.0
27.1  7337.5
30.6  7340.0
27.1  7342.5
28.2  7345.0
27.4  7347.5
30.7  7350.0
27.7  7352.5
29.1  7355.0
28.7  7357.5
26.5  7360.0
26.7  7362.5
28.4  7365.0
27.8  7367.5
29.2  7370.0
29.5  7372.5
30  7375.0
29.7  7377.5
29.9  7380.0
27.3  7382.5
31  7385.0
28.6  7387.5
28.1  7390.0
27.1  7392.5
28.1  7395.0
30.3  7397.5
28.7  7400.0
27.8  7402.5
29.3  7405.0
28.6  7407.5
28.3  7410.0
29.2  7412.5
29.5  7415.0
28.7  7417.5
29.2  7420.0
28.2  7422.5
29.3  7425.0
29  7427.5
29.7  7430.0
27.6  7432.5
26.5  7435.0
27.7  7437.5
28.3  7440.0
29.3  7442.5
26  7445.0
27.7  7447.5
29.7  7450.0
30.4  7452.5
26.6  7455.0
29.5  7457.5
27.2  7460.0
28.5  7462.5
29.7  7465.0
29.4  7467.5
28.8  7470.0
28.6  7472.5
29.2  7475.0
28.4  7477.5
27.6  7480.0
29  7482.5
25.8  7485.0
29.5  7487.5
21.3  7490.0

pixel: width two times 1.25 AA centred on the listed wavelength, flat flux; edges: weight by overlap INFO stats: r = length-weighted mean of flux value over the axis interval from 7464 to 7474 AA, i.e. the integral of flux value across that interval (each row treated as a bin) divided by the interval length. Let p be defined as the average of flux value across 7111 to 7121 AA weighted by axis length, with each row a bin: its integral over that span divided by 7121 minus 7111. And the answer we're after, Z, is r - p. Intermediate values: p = 27.5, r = 29.1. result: 1.6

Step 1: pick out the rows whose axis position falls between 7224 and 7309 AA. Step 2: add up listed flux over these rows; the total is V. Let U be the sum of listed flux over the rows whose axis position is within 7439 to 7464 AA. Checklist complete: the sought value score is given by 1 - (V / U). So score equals -2.35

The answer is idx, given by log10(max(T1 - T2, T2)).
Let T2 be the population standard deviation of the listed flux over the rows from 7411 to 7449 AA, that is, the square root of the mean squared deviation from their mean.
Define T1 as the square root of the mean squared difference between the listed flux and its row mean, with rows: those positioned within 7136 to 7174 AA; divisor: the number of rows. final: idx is 0.03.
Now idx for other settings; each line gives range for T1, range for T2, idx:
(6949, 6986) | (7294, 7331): 0.07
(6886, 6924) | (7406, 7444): -0.08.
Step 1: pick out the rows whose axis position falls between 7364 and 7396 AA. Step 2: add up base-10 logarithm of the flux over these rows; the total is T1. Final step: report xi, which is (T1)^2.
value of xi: 360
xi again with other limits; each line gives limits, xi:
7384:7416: 360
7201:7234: 348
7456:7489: 358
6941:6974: 365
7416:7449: 356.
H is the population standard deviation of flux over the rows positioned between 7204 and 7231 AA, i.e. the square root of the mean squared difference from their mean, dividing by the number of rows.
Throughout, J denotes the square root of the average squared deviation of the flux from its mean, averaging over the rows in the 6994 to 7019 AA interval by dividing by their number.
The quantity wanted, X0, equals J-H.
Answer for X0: -0.4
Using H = 1.39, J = 1.03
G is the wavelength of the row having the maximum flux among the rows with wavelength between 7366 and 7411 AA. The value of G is 7385.0 AA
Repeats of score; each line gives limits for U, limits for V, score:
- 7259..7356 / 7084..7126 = 0.58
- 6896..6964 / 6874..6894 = 0.70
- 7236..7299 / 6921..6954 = 0.46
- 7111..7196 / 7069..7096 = 0.66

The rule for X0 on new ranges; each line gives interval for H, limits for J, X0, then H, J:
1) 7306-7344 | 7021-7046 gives -0.2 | 1.26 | 1.02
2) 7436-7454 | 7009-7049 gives -0.4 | 1.38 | 0.94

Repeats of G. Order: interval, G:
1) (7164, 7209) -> 7167.5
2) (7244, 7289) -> 7247.5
